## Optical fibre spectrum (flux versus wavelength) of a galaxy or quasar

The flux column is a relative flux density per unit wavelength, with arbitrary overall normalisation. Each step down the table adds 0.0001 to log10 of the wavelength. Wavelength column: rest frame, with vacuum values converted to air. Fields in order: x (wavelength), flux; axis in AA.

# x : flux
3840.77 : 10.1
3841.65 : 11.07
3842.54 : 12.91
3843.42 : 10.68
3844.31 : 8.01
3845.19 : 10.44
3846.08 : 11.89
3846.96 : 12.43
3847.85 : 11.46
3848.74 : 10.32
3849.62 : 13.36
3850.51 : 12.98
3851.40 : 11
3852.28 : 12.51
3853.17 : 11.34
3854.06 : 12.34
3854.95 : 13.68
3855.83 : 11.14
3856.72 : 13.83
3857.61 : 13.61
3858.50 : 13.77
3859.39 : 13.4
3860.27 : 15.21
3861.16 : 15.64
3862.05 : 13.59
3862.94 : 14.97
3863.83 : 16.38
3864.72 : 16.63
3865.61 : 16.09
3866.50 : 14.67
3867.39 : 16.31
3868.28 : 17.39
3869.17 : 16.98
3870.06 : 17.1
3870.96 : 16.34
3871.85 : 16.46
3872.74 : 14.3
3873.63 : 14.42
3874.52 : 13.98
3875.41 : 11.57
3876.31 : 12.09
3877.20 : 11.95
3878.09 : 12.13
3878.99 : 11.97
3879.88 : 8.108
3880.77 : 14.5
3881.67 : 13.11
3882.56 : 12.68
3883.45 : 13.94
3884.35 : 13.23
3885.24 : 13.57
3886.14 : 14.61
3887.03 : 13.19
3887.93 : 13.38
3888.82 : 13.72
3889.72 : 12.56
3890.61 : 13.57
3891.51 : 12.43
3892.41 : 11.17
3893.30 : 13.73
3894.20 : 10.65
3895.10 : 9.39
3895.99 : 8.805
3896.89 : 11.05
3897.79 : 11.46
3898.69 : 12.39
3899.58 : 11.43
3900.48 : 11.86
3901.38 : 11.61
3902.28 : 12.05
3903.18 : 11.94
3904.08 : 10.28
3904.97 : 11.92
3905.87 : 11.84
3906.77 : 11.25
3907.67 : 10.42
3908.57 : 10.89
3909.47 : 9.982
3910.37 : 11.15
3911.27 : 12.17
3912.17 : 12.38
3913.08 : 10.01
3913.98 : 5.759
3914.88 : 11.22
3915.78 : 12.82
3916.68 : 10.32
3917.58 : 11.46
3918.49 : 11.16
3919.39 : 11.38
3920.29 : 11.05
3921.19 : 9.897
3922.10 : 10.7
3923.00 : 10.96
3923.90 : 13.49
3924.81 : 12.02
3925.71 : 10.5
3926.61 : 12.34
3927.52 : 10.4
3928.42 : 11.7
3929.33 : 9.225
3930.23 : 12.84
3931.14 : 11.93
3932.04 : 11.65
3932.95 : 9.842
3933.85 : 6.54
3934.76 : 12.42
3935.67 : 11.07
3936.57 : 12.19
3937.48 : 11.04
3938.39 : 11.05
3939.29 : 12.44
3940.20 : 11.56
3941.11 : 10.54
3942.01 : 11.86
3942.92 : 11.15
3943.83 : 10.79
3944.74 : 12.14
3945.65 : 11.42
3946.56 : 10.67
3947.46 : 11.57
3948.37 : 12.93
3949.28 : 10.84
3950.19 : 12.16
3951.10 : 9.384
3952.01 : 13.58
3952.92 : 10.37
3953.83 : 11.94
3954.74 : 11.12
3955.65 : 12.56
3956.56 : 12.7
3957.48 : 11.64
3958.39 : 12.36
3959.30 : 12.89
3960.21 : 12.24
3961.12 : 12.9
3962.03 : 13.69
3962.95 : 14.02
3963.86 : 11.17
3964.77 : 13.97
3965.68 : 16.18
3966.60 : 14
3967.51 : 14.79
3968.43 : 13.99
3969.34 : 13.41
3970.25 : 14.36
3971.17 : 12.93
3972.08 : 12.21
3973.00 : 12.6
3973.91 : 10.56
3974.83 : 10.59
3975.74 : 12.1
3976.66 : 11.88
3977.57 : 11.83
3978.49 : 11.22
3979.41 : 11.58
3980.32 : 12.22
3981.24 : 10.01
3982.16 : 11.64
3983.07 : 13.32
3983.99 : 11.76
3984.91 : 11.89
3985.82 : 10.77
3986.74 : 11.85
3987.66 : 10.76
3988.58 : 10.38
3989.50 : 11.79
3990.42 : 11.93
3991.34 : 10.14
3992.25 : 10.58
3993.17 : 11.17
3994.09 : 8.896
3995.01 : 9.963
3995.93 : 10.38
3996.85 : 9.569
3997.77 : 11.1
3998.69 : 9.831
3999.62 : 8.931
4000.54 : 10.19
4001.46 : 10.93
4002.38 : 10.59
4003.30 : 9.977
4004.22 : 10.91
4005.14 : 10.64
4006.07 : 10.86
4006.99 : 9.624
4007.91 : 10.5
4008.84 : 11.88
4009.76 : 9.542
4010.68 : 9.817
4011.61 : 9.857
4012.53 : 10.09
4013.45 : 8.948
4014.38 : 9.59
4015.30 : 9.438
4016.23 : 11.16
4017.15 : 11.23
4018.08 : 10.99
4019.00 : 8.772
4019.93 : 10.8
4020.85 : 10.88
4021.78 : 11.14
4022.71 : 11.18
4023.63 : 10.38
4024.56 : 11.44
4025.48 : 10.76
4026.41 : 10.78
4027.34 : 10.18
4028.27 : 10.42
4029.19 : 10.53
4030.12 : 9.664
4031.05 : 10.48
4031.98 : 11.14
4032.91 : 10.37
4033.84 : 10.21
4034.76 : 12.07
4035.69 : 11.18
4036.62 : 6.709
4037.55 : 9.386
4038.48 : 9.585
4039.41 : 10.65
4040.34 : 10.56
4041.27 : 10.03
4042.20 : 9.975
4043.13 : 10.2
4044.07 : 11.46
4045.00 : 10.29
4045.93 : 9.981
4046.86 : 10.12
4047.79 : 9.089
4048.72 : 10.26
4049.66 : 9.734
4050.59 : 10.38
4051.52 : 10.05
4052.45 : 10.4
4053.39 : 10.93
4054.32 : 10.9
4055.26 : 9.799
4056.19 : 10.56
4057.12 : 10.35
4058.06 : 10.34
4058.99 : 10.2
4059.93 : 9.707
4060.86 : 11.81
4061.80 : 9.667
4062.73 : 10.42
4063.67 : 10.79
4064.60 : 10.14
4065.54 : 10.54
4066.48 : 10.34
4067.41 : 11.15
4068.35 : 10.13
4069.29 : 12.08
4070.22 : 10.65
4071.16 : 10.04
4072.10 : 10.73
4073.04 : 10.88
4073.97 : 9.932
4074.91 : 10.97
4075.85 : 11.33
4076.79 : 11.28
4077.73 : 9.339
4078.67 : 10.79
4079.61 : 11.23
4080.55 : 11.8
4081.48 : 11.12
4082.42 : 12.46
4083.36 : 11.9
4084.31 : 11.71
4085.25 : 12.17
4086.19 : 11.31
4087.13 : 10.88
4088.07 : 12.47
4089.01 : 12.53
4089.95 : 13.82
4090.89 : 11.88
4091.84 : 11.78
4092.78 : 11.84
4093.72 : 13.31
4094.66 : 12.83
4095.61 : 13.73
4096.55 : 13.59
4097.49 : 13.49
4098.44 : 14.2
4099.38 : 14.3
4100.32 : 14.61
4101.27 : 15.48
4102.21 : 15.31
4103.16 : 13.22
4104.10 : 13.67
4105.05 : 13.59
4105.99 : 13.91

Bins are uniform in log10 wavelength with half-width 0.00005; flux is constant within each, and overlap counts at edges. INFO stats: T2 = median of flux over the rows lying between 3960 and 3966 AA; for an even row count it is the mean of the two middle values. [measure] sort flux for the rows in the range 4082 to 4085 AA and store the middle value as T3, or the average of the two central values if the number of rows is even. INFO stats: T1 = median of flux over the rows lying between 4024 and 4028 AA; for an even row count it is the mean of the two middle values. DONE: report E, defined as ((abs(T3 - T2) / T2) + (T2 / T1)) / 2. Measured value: 0.70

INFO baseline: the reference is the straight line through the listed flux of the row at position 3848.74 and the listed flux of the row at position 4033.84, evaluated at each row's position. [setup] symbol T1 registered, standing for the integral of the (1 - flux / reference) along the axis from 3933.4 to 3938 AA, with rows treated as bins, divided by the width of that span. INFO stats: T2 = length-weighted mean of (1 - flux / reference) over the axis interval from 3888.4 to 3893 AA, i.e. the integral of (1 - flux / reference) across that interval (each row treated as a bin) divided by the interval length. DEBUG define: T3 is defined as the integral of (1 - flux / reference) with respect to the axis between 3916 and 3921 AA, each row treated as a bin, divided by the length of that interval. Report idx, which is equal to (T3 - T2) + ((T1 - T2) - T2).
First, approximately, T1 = -0.04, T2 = -0.24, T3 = -0.08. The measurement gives 0.6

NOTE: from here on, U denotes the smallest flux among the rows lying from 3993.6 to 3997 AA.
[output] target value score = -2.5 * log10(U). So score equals -2.37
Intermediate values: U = 8.896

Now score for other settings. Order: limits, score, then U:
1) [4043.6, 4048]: -2.40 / 9.089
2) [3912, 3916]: -1.90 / 5.759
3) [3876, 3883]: -2.27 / 8.108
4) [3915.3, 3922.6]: -2.49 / 9.897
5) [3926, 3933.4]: -2.41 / 9.225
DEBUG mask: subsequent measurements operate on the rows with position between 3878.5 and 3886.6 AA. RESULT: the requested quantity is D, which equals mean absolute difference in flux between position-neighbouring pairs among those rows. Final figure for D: 1.93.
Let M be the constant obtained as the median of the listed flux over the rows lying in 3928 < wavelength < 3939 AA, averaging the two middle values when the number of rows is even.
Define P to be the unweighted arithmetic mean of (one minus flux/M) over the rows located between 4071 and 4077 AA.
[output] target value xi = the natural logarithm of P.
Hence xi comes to -2.90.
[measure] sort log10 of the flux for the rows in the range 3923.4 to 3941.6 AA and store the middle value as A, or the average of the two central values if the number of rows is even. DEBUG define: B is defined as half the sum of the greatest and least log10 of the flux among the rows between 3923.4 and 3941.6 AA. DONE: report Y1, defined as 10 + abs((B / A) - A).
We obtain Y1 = 10.2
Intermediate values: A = 1.06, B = 0.97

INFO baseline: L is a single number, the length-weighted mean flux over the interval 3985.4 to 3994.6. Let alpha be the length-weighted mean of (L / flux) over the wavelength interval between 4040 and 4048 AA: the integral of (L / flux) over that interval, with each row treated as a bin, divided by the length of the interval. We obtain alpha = 1.06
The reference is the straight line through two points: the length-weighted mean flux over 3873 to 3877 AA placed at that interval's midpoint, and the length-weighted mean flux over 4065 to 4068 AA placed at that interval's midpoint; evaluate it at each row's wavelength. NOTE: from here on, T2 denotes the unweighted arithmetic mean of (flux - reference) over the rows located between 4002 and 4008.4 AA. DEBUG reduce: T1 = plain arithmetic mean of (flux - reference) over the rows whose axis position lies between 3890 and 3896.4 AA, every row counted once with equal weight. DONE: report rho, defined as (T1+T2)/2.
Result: -1.17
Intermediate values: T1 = -1.4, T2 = -0.9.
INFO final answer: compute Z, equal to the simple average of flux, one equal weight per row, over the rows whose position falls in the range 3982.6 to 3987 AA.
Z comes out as 11.9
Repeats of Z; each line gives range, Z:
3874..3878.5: 12.3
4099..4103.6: 14.6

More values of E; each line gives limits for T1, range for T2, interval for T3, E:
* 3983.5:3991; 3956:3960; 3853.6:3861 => 0.58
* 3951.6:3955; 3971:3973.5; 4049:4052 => 0.65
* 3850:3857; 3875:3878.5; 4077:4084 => 0.52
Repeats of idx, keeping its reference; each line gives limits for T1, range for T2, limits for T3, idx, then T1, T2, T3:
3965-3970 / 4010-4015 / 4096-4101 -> -1.0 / -0.41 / 0.06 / -0.39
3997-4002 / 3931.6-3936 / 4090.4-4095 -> -0.2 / 0.01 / 0.00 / -0.21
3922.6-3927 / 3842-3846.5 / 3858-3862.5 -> -0.4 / -0.16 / -0.04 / -0.39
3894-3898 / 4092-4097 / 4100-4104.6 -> 0.4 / 0.01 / -0.28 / -0.42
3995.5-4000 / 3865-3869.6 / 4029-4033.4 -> 1.7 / 0.02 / -0.58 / -0.02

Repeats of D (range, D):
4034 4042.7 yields 1.25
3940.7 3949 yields 0.93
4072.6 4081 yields 0.85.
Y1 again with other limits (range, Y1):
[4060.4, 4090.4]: 10.0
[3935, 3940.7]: 10.0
